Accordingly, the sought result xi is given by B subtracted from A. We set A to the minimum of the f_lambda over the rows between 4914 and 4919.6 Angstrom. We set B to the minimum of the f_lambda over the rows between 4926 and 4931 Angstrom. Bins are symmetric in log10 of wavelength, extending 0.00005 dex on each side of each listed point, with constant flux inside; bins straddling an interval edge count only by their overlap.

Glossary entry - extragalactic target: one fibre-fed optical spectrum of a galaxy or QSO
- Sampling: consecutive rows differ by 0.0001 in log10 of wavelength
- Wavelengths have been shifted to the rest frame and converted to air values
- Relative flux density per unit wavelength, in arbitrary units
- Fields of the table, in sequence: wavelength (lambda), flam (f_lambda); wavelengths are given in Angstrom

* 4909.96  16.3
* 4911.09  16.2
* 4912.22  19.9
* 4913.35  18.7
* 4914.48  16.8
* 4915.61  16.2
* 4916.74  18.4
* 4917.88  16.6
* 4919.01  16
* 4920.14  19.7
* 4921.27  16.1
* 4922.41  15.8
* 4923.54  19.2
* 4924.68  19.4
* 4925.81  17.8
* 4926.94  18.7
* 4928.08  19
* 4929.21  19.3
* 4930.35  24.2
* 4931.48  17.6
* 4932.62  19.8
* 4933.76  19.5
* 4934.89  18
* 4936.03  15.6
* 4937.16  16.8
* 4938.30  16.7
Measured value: -2.7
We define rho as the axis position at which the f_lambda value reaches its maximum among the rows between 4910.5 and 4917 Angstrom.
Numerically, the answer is 4912.22 Angstrom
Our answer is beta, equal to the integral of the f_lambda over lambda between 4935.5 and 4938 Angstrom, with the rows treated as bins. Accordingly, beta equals 41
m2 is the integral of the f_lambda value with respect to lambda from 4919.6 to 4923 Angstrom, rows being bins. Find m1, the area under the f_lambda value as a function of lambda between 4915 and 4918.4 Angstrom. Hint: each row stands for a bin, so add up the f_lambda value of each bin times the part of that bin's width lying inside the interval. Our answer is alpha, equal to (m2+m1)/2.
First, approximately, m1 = 58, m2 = 58.5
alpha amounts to 58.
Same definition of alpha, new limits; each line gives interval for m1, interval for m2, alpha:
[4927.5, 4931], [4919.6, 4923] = 66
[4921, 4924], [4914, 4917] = 51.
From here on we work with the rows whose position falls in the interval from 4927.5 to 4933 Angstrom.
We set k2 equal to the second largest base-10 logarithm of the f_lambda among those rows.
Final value 1.30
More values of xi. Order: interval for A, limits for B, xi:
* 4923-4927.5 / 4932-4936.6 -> 2.2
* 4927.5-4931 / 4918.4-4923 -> 3.2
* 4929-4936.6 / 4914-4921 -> -0.4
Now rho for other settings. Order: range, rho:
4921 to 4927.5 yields 4924.68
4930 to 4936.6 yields 4930.35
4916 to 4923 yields 4920.14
